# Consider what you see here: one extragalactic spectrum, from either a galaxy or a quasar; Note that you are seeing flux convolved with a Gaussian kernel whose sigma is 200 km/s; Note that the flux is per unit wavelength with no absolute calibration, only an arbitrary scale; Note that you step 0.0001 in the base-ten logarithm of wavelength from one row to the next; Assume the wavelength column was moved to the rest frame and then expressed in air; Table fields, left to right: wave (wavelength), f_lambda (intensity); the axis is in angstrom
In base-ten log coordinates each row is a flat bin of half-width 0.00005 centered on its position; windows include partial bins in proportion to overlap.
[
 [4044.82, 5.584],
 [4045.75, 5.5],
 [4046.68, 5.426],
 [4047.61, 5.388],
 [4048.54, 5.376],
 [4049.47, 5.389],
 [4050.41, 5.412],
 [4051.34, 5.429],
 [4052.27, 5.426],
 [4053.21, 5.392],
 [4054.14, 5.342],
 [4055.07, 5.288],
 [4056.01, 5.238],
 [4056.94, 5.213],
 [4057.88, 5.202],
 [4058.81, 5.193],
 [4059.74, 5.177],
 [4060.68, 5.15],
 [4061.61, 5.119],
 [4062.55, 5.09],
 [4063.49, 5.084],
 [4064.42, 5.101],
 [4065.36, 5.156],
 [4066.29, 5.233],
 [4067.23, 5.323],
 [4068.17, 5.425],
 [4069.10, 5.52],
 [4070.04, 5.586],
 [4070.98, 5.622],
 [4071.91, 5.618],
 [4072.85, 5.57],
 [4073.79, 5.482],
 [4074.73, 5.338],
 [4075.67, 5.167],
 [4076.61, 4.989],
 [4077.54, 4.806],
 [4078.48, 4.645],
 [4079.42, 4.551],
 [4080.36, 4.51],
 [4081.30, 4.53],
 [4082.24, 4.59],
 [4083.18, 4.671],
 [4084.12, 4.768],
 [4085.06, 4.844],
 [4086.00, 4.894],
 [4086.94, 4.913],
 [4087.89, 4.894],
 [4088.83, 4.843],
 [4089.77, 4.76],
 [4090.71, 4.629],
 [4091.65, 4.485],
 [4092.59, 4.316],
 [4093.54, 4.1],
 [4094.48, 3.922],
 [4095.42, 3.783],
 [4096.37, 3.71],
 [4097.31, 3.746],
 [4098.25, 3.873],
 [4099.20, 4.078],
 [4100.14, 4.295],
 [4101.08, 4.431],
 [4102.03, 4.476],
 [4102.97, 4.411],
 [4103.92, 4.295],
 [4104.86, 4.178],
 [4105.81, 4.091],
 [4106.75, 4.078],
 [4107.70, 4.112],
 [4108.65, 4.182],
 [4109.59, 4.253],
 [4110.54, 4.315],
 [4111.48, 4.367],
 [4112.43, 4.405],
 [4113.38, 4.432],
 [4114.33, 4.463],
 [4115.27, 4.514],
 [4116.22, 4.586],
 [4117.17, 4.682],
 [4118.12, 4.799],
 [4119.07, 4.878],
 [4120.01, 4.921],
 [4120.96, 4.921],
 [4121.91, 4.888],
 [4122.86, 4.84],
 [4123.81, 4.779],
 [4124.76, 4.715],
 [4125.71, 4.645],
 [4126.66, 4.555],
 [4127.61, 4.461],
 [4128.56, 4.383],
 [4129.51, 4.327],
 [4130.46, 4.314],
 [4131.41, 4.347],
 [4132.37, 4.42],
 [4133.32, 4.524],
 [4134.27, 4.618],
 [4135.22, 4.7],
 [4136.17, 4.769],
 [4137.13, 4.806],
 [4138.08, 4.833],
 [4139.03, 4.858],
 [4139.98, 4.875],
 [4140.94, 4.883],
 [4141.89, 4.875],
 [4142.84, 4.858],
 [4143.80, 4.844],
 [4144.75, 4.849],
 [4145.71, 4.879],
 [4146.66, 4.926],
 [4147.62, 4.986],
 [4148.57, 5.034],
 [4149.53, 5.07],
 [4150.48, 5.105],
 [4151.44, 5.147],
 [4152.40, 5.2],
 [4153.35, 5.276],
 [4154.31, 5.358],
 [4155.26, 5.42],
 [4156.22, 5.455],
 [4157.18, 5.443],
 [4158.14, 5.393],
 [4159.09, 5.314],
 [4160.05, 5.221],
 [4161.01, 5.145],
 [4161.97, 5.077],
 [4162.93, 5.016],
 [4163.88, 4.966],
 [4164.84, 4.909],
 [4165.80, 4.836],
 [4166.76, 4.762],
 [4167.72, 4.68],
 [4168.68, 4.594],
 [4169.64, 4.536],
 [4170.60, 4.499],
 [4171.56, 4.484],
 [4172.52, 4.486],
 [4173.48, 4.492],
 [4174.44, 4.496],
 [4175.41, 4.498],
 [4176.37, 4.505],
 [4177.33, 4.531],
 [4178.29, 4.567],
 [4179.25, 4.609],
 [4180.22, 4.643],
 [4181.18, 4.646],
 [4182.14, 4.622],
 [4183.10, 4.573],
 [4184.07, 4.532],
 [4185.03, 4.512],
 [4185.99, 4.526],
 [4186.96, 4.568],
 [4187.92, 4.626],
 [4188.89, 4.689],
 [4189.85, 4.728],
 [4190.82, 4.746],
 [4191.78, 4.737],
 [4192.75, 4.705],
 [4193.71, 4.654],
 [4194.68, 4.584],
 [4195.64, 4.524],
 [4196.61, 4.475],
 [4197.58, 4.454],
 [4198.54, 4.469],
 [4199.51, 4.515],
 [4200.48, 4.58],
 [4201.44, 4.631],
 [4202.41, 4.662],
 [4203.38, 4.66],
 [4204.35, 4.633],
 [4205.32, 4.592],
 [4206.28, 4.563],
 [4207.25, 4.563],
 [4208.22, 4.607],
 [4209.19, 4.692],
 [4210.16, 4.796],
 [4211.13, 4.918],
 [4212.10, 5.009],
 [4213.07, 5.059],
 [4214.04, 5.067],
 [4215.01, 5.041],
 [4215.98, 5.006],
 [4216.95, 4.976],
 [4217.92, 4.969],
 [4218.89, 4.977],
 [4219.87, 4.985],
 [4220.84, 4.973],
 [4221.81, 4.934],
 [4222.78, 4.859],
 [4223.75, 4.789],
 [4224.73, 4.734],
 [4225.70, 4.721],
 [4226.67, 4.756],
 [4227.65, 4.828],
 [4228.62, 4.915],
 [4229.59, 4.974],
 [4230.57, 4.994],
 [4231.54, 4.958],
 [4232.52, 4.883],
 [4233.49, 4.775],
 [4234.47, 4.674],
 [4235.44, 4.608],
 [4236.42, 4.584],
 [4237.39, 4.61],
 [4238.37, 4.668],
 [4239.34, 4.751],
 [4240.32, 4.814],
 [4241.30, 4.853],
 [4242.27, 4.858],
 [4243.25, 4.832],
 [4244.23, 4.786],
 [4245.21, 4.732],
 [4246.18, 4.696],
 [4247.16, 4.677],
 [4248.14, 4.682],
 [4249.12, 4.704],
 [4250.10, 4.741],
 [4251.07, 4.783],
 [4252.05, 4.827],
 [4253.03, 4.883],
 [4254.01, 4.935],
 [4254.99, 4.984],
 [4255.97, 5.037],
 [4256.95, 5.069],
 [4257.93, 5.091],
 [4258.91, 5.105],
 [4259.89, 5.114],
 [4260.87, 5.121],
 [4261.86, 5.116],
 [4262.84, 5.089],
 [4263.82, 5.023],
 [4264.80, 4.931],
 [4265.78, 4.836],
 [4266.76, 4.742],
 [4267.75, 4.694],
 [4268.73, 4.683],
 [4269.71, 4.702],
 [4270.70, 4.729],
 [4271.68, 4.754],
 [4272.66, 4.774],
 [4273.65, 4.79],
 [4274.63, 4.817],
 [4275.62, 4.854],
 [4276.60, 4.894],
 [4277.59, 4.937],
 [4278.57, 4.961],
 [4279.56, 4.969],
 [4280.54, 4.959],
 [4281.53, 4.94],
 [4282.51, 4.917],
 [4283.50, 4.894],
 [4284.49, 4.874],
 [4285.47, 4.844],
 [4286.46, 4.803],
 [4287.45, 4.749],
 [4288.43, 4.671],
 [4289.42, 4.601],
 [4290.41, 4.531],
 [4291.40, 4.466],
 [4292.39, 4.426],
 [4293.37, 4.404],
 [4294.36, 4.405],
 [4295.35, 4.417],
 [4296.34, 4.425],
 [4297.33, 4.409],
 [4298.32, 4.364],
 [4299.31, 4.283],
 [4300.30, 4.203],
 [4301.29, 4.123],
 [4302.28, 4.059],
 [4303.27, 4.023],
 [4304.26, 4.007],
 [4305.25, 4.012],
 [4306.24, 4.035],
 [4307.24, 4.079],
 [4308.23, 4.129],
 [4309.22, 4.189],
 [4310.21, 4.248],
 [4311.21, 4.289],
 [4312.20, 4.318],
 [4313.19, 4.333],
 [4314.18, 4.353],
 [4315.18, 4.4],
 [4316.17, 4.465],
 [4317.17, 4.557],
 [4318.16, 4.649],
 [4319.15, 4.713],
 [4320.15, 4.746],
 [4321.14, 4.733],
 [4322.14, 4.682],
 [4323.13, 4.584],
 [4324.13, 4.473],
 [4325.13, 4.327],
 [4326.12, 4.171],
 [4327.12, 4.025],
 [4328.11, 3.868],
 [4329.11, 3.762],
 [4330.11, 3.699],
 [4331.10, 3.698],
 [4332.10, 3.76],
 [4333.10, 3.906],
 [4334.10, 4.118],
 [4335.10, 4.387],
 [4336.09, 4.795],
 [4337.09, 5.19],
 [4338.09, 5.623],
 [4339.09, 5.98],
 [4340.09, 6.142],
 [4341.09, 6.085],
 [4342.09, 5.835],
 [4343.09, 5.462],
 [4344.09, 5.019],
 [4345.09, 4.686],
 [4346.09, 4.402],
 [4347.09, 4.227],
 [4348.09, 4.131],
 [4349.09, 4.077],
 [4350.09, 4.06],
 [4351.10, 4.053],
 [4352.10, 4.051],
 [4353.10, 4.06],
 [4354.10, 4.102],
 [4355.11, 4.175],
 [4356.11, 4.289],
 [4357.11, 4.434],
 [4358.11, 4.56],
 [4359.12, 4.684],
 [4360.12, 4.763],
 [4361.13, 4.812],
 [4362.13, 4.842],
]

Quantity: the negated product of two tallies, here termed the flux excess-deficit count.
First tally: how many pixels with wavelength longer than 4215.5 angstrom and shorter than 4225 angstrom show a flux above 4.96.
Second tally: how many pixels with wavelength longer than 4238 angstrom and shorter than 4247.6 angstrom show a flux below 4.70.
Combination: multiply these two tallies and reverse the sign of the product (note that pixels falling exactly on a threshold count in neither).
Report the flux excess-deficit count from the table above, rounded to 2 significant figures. -18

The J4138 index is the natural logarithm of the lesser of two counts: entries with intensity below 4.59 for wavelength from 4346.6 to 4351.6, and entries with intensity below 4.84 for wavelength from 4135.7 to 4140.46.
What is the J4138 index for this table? 1.1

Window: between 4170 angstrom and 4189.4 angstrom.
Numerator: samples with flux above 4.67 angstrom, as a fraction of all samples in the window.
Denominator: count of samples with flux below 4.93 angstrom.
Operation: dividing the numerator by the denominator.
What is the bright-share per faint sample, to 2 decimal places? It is 0.00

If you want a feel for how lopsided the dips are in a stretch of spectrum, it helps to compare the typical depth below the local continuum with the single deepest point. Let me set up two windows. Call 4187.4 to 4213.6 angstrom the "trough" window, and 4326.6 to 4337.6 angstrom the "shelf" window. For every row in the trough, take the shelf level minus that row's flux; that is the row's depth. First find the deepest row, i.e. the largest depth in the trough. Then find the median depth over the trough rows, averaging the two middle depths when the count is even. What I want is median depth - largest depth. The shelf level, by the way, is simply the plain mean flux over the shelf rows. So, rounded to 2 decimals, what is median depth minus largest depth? -0.18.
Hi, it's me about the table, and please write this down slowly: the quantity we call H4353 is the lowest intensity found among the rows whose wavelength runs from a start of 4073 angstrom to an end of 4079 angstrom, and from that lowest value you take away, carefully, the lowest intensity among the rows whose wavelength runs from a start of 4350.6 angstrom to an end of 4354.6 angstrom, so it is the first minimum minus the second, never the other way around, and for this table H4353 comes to 0.59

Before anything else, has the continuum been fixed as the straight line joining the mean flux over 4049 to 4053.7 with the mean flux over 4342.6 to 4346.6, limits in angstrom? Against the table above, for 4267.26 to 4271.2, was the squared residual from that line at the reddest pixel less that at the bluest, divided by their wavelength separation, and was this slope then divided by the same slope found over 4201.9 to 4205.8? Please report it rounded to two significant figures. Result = -0.37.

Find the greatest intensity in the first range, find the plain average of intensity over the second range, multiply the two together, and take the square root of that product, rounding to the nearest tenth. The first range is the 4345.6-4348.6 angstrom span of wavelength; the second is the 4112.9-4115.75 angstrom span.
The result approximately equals 4.4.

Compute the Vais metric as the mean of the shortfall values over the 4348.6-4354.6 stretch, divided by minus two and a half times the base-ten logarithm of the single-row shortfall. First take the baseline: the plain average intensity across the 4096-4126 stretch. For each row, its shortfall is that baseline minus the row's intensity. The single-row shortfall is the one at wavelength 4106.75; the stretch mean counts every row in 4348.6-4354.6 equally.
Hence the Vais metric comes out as 0.30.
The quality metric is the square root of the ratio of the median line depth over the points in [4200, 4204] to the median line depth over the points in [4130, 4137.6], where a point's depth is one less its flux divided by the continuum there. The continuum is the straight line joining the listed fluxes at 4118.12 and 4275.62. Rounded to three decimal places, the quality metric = 0.883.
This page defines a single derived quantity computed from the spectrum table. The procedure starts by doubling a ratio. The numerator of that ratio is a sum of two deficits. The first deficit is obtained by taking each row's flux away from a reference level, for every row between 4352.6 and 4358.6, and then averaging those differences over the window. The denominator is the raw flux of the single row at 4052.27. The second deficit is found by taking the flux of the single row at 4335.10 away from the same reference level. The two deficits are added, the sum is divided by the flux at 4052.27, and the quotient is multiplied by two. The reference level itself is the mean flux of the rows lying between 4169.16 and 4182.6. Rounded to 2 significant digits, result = 0.16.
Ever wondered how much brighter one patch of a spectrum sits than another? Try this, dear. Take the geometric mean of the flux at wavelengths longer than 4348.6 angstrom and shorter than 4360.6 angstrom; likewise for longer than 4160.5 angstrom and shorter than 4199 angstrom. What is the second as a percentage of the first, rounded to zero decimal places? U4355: 109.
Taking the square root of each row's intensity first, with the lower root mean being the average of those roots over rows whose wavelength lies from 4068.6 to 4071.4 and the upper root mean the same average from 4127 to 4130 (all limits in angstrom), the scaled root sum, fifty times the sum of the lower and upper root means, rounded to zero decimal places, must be 223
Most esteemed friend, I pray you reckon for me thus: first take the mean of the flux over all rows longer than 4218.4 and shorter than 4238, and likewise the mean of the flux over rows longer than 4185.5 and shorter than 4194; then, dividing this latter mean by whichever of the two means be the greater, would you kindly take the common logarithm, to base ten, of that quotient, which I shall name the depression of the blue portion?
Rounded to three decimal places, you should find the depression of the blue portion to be -0.015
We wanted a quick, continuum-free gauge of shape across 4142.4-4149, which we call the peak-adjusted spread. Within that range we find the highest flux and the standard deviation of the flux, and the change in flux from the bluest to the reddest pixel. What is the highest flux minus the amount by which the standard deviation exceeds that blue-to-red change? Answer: 5.14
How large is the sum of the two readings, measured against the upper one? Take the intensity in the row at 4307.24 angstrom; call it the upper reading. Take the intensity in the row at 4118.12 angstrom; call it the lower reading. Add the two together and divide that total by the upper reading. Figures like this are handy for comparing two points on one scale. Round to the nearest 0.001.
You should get 2.177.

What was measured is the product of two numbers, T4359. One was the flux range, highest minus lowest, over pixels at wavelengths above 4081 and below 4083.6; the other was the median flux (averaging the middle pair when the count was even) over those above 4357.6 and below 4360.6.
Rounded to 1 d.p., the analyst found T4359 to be 0.7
